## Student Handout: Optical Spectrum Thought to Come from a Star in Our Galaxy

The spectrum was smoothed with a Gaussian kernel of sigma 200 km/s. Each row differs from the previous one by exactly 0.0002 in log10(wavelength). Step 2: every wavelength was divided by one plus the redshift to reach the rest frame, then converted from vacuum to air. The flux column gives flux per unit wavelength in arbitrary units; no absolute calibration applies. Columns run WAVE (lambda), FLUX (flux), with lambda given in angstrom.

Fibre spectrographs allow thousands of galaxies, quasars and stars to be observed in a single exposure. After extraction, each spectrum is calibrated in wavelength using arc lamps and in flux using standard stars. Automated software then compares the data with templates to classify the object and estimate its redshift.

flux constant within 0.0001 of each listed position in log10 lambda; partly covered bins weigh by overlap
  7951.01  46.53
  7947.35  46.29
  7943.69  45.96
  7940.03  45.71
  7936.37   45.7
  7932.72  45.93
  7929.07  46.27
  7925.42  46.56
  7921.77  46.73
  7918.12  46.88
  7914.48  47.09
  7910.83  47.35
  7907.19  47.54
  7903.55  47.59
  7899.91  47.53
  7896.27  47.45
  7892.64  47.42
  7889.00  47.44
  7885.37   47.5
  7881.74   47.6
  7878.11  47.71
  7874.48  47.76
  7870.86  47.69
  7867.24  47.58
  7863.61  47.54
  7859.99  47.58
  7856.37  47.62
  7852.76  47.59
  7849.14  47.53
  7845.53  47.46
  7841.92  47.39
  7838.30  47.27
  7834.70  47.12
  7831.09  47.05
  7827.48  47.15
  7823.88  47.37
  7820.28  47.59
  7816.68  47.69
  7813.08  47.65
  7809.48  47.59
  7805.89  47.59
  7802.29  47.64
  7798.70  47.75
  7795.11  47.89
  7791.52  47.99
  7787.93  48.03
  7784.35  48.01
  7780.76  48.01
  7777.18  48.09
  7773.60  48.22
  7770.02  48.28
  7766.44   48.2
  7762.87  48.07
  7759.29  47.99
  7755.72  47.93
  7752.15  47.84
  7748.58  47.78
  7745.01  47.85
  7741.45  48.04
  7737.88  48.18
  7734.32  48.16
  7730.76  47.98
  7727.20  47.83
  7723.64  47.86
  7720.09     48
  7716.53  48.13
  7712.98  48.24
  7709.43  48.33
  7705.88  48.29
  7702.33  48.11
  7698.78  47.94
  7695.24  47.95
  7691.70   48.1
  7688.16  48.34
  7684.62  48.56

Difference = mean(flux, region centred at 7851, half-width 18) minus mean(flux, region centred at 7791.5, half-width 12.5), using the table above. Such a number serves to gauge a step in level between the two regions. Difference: -0.43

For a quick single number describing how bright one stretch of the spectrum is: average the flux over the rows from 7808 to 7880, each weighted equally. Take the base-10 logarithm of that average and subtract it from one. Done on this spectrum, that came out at -0.677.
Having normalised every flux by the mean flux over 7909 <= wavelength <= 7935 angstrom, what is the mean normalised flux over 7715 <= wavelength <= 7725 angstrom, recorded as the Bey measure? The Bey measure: 1.028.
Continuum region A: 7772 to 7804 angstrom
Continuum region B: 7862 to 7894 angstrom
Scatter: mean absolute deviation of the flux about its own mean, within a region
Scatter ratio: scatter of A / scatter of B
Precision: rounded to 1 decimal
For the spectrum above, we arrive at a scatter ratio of 1.4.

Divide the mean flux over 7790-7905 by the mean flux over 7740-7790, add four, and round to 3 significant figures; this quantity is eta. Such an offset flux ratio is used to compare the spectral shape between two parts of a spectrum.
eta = 4.99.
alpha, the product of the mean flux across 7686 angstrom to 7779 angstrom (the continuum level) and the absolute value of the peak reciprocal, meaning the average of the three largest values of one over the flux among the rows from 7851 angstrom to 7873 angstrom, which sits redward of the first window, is 1.01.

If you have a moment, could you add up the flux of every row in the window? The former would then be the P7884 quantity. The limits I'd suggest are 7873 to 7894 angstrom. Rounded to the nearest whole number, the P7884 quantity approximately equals 285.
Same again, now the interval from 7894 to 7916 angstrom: 285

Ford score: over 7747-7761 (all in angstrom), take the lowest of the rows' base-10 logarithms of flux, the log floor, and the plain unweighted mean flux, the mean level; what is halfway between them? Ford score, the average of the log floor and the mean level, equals 24.8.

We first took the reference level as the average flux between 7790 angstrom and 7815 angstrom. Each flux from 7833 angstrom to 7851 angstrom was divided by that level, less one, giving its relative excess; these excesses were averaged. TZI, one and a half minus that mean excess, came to 1.508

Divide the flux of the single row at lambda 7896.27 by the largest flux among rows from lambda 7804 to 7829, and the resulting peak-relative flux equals 0.99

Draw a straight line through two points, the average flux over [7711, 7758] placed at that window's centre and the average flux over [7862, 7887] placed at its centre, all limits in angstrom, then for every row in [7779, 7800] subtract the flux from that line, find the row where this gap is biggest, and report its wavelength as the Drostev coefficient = 7798.70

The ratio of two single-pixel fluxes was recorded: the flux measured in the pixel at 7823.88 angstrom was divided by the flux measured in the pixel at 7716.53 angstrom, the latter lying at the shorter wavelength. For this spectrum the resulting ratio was 0.984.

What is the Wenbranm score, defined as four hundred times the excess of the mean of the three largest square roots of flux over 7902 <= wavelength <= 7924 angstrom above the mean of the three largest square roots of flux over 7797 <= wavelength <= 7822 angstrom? -6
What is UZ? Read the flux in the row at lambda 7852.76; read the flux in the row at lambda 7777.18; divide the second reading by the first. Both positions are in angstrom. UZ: 1.01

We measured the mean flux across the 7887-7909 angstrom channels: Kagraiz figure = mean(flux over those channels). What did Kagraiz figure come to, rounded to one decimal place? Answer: 47.5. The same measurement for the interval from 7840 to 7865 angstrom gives 47.5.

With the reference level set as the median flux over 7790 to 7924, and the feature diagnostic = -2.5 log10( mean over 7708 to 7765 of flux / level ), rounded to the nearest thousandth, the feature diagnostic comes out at -0.011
